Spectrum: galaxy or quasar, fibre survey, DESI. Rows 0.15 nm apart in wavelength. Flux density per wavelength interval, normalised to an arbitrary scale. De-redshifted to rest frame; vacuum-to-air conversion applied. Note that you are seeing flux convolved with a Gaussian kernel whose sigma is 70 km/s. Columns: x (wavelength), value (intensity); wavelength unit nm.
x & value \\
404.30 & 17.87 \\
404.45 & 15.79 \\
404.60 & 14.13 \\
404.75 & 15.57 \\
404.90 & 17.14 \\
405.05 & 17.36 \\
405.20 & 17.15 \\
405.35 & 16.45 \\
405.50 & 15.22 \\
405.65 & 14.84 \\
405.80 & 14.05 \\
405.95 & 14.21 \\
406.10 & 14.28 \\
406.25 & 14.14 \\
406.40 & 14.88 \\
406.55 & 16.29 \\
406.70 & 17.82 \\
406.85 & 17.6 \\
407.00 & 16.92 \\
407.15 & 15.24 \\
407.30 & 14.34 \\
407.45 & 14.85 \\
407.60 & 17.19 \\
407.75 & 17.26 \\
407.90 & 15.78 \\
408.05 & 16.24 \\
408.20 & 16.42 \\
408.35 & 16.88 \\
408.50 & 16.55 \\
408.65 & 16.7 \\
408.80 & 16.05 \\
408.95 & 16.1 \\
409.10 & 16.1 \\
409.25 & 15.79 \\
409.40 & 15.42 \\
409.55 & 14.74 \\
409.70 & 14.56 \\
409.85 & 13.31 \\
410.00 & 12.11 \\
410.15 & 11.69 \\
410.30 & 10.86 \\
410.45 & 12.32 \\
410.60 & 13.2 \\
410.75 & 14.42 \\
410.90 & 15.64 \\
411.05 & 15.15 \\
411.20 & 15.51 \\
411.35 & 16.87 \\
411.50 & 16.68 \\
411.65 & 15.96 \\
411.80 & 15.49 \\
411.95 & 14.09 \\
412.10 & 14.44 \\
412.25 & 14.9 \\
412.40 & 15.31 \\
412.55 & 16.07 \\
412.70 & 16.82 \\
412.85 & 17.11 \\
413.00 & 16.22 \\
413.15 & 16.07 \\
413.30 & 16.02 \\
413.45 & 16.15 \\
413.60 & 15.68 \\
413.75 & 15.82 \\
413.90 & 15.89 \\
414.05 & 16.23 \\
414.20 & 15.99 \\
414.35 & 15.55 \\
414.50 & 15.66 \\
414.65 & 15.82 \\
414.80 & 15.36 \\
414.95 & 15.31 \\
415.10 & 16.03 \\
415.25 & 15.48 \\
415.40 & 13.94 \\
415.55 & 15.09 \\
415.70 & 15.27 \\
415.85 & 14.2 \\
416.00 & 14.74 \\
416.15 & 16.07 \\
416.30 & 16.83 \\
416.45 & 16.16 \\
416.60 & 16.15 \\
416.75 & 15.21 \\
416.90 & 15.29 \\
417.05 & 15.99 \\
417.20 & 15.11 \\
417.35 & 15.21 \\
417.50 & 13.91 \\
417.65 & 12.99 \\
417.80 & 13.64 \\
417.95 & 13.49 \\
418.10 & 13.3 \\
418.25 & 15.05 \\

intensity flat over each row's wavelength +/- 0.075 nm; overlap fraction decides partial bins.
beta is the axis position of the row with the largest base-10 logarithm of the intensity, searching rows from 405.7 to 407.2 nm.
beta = 406.70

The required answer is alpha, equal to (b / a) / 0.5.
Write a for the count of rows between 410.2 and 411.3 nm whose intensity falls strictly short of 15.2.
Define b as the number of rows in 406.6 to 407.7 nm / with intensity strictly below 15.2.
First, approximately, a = 5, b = 2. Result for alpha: 0.8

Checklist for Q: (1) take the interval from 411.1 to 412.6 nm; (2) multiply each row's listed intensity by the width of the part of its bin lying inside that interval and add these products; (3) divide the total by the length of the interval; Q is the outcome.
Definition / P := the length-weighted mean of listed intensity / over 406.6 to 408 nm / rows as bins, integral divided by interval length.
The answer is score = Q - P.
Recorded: -0.8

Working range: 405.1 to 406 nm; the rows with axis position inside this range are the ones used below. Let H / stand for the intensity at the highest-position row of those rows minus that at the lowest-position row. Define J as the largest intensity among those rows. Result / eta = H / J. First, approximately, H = -2.9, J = 17.15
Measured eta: -0.17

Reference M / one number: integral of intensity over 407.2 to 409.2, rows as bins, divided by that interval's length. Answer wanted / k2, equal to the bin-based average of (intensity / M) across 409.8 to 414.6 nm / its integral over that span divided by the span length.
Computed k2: 0.93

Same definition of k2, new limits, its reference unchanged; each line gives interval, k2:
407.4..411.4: 0.93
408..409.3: 1.01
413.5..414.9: 0.98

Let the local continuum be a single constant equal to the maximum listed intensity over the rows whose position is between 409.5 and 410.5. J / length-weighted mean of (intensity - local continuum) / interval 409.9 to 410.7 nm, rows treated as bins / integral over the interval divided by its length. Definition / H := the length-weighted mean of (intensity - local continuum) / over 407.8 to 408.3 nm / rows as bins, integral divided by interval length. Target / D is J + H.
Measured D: -1.1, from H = 1.5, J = -2.6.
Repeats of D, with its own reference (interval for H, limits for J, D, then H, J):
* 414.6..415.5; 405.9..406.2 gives 0.1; 0.6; -0.5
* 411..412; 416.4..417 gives 1.9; 1.0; 1.0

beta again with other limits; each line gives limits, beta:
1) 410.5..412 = 411.35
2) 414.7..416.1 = 415.10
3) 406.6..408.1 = 406.70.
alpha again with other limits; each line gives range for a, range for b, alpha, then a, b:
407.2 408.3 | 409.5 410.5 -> 7.0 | 2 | 7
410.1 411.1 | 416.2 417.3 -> 0.3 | 6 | 1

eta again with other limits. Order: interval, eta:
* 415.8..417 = 0.06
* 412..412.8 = 0.14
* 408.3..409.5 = -0.09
